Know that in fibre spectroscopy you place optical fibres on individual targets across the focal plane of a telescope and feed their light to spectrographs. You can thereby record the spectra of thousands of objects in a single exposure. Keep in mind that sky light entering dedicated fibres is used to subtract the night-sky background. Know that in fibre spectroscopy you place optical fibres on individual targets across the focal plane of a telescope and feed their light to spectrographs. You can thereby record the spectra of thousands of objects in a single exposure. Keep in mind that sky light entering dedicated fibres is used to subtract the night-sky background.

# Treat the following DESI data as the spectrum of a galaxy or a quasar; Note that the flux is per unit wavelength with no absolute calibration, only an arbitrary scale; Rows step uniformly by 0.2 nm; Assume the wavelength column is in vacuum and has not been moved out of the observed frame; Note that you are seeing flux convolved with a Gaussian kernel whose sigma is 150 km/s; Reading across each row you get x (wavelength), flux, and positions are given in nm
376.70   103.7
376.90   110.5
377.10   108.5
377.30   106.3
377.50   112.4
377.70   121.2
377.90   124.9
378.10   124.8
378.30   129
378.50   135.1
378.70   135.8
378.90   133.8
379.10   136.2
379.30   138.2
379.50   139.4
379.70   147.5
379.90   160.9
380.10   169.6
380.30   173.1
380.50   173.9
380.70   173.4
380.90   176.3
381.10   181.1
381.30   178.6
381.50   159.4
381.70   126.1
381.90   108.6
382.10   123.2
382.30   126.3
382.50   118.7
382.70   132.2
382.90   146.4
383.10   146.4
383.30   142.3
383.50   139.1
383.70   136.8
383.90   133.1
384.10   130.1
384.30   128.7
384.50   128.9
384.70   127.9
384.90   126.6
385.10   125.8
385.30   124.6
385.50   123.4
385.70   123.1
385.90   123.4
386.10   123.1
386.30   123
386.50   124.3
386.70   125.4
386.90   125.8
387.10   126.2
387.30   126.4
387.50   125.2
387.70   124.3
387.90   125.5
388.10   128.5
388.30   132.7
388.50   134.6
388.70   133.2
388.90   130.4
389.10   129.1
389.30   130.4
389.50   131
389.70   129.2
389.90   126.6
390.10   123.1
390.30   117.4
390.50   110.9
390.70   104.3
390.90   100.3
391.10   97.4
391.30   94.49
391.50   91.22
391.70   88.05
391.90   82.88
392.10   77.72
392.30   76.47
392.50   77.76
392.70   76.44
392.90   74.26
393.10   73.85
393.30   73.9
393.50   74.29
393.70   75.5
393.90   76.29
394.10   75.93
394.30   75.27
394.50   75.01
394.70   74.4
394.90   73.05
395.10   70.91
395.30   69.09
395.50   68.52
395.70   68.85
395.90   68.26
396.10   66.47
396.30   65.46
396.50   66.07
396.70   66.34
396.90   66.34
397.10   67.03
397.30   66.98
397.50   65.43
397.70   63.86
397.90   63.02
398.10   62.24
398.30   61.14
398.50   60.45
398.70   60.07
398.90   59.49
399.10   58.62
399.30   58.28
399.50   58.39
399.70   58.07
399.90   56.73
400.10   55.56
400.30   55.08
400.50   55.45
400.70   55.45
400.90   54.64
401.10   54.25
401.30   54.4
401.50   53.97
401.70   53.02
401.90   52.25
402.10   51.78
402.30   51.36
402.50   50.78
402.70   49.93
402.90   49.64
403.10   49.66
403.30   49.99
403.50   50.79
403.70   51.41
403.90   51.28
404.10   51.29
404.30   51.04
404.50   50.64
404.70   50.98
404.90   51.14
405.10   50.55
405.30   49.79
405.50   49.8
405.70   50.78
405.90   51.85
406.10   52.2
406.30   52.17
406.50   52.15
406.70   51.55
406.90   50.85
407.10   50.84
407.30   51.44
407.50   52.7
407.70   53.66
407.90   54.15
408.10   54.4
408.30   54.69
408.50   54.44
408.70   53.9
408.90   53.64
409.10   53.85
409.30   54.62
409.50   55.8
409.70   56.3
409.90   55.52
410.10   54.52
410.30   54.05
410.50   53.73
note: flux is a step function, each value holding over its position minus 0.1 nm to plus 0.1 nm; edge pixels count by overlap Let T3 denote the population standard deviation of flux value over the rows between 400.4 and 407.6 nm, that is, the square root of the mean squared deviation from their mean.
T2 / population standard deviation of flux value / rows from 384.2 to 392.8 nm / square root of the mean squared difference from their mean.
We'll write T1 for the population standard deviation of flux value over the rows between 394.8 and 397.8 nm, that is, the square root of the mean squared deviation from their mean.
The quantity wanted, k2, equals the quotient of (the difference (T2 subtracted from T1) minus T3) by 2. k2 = -8.6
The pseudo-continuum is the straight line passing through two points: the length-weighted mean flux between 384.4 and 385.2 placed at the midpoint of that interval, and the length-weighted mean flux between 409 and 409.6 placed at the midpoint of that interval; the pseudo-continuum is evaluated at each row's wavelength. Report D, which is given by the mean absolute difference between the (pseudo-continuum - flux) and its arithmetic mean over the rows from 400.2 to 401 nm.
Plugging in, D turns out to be 0.48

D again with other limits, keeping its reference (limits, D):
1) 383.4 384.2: 2.58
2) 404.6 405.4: 0.26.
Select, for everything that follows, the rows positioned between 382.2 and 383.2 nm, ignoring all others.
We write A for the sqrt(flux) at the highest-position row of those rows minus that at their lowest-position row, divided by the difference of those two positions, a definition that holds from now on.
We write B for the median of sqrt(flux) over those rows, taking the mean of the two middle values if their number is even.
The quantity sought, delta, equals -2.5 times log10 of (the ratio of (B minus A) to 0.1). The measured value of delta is -5.04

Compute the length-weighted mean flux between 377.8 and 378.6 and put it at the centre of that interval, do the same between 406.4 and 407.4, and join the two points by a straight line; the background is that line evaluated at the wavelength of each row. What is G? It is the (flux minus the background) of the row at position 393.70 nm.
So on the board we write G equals -11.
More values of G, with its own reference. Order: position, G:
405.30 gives -6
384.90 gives 16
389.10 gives 30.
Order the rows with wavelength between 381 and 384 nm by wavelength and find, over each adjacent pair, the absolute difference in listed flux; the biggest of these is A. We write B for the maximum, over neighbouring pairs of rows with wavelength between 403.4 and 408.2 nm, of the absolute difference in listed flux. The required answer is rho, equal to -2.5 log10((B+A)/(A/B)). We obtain -0.3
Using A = 33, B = 1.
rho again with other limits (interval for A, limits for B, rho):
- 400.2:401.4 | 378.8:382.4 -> -7.9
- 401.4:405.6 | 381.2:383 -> -7.7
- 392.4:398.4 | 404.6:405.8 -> -0.4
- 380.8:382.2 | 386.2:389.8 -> -1.7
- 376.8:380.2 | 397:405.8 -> -0.6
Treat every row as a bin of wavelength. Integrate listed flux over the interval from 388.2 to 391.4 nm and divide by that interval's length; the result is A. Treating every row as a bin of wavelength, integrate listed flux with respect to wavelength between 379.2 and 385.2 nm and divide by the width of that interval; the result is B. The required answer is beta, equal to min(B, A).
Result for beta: 120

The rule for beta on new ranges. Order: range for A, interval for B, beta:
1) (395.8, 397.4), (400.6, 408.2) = 52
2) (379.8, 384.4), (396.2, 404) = 57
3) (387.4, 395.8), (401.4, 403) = 52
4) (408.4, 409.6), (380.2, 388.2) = 54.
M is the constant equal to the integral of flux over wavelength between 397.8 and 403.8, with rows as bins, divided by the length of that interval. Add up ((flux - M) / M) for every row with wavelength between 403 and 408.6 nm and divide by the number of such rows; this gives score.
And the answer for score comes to -0.1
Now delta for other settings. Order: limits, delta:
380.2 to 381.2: -5.27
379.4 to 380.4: -5.10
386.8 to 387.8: -5.13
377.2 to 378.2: -4.99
